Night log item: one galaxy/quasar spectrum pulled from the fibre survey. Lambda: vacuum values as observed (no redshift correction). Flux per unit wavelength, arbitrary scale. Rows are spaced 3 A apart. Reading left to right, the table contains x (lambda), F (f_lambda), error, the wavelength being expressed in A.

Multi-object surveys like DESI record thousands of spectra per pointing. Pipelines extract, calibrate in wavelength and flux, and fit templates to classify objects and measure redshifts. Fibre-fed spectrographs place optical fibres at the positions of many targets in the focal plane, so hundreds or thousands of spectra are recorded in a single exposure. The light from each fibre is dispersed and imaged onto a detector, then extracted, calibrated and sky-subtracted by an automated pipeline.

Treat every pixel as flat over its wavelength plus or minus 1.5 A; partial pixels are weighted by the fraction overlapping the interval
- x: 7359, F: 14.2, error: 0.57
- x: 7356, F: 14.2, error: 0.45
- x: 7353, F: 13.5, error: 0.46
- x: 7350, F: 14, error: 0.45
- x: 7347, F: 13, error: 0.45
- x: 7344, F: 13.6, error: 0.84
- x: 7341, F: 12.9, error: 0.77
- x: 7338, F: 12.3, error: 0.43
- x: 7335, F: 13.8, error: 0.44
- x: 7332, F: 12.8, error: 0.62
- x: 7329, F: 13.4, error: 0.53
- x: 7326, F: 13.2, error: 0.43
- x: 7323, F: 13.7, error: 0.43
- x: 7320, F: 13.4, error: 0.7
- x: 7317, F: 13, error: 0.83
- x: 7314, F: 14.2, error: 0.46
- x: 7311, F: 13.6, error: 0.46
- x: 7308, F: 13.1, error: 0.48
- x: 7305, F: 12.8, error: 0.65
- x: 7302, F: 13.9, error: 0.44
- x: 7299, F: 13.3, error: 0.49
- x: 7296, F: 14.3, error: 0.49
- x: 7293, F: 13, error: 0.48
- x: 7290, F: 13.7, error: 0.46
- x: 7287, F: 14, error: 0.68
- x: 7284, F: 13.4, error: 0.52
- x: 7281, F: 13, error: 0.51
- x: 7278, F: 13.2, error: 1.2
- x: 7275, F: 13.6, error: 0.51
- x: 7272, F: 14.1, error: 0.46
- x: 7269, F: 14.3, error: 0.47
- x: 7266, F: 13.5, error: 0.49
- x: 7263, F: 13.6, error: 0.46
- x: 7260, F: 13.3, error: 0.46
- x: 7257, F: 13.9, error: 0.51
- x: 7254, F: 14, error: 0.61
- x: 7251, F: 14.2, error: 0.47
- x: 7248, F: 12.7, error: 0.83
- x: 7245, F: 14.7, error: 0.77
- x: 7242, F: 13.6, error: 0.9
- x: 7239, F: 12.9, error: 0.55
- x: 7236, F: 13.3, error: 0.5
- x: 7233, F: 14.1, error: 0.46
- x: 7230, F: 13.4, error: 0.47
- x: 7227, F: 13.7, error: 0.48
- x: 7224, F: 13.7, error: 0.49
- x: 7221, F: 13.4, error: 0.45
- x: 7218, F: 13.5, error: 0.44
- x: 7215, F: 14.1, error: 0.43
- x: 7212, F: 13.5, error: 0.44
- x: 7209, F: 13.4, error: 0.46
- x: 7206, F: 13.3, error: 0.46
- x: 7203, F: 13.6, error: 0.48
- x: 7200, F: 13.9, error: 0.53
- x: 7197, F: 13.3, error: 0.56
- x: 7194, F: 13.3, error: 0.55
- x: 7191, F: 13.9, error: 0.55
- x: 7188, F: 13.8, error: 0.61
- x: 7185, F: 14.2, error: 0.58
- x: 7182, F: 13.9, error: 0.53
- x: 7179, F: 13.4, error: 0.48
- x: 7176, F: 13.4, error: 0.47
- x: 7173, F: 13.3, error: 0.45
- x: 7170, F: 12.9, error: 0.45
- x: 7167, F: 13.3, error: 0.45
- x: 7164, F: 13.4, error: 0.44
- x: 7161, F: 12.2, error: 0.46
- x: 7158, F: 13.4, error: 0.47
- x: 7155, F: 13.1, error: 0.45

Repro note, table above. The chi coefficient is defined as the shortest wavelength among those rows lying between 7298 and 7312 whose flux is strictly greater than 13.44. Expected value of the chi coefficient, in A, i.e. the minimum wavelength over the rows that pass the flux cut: 7302 A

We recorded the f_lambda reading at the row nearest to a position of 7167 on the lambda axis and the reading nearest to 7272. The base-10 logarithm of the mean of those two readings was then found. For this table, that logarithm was 1.137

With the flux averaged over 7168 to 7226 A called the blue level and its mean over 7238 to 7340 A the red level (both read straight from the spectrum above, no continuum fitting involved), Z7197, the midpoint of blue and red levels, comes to 13.5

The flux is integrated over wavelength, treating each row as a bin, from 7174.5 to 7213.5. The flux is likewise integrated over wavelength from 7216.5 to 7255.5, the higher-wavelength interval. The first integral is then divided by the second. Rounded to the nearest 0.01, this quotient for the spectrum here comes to 1.00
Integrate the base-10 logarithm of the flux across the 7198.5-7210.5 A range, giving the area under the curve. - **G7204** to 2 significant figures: 14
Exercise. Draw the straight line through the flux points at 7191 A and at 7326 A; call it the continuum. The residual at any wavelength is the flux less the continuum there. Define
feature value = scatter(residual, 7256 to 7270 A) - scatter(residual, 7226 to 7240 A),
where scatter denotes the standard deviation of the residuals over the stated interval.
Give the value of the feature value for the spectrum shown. -0.03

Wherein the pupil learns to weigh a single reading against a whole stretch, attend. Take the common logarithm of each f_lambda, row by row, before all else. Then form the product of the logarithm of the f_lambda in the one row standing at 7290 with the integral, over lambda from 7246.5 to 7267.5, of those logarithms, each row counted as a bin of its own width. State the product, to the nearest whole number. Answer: 27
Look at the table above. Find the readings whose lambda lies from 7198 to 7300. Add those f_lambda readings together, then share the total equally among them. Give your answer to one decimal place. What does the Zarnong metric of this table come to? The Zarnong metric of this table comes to 13.6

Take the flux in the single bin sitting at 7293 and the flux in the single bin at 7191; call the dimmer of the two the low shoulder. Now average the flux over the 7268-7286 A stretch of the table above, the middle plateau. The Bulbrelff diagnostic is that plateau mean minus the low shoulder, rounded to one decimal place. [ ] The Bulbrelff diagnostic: 0.6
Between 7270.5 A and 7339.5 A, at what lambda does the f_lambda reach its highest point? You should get 7296 A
